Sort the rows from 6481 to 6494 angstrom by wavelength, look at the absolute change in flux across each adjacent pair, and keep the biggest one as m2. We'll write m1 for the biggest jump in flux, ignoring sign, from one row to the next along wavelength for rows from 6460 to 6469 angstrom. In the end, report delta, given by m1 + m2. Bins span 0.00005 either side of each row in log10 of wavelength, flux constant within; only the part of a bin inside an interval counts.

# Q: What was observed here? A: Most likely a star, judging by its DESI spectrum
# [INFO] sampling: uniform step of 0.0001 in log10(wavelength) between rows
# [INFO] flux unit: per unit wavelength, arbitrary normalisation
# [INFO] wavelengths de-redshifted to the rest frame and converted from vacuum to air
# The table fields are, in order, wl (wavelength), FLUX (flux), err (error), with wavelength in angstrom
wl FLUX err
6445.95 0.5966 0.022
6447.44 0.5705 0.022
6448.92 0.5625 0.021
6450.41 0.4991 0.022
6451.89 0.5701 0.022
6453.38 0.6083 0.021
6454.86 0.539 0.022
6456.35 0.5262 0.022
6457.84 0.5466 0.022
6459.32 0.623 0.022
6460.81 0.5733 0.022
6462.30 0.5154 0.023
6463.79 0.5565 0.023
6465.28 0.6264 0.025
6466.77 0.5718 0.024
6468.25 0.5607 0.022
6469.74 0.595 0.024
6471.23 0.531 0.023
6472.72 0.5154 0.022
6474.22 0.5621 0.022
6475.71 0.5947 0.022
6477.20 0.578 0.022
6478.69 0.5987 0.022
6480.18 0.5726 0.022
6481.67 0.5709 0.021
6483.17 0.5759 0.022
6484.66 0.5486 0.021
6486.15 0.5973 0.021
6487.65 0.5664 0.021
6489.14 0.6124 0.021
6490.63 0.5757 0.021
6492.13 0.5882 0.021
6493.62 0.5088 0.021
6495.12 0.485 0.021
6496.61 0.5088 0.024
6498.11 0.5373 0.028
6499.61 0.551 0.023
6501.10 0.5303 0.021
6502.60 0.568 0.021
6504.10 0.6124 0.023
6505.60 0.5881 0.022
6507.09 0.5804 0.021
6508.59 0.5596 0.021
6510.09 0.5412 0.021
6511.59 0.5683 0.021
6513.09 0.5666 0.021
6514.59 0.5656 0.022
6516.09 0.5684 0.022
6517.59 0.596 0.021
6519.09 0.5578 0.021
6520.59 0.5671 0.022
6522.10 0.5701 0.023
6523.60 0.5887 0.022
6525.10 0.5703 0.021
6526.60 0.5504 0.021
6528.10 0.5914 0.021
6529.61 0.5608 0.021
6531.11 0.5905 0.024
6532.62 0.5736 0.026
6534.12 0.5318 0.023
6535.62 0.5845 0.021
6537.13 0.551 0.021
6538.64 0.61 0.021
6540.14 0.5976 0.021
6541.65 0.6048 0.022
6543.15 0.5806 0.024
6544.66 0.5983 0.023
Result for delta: 0.149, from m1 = 0.070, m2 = 0.079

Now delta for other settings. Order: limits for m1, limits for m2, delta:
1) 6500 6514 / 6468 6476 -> 0.108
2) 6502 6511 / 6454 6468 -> 0.121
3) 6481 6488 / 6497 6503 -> 0.086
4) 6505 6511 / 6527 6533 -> 0.051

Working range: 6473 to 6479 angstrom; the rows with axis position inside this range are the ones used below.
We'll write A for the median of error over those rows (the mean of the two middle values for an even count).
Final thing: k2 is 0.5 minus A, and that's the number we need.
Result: 0.478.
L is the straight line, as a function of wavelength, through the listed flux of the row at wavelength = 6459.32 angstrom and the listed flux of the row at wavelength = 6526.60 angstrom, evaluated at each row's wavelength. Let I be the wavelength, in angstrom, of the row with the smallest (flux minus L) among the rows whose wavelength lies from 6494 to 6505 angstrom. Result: 6495.12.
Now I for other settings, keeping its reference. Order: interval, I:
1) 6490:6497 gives 6495.12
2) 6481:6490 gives 6484.66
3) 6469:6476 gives 6472.72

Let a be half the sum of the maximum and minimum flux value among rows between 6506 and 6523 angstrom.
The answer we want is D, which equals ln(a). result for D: -0.565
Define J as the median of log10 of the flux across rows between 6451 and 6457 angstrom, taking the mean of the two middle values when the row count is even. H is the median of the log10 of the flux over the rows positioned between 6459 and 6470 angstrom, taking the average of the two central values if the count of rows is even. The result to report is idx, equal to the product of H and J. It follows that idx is 0.0621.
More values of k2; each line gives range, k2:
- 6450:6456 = 0.478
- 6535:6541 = 0.479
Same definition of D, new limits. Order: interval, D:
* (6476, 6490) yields -0.544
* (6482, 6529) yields -0.600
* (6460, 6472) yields -0.561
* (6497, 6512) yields -0.560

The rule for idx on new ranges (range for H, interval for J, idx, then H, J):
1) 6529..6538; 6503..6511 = 0.0582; -0.246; -0.236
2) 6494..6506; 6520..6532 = 0.0645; -0.264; -0.244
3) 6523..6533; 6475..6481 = 0.0560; -0.241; -0.232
